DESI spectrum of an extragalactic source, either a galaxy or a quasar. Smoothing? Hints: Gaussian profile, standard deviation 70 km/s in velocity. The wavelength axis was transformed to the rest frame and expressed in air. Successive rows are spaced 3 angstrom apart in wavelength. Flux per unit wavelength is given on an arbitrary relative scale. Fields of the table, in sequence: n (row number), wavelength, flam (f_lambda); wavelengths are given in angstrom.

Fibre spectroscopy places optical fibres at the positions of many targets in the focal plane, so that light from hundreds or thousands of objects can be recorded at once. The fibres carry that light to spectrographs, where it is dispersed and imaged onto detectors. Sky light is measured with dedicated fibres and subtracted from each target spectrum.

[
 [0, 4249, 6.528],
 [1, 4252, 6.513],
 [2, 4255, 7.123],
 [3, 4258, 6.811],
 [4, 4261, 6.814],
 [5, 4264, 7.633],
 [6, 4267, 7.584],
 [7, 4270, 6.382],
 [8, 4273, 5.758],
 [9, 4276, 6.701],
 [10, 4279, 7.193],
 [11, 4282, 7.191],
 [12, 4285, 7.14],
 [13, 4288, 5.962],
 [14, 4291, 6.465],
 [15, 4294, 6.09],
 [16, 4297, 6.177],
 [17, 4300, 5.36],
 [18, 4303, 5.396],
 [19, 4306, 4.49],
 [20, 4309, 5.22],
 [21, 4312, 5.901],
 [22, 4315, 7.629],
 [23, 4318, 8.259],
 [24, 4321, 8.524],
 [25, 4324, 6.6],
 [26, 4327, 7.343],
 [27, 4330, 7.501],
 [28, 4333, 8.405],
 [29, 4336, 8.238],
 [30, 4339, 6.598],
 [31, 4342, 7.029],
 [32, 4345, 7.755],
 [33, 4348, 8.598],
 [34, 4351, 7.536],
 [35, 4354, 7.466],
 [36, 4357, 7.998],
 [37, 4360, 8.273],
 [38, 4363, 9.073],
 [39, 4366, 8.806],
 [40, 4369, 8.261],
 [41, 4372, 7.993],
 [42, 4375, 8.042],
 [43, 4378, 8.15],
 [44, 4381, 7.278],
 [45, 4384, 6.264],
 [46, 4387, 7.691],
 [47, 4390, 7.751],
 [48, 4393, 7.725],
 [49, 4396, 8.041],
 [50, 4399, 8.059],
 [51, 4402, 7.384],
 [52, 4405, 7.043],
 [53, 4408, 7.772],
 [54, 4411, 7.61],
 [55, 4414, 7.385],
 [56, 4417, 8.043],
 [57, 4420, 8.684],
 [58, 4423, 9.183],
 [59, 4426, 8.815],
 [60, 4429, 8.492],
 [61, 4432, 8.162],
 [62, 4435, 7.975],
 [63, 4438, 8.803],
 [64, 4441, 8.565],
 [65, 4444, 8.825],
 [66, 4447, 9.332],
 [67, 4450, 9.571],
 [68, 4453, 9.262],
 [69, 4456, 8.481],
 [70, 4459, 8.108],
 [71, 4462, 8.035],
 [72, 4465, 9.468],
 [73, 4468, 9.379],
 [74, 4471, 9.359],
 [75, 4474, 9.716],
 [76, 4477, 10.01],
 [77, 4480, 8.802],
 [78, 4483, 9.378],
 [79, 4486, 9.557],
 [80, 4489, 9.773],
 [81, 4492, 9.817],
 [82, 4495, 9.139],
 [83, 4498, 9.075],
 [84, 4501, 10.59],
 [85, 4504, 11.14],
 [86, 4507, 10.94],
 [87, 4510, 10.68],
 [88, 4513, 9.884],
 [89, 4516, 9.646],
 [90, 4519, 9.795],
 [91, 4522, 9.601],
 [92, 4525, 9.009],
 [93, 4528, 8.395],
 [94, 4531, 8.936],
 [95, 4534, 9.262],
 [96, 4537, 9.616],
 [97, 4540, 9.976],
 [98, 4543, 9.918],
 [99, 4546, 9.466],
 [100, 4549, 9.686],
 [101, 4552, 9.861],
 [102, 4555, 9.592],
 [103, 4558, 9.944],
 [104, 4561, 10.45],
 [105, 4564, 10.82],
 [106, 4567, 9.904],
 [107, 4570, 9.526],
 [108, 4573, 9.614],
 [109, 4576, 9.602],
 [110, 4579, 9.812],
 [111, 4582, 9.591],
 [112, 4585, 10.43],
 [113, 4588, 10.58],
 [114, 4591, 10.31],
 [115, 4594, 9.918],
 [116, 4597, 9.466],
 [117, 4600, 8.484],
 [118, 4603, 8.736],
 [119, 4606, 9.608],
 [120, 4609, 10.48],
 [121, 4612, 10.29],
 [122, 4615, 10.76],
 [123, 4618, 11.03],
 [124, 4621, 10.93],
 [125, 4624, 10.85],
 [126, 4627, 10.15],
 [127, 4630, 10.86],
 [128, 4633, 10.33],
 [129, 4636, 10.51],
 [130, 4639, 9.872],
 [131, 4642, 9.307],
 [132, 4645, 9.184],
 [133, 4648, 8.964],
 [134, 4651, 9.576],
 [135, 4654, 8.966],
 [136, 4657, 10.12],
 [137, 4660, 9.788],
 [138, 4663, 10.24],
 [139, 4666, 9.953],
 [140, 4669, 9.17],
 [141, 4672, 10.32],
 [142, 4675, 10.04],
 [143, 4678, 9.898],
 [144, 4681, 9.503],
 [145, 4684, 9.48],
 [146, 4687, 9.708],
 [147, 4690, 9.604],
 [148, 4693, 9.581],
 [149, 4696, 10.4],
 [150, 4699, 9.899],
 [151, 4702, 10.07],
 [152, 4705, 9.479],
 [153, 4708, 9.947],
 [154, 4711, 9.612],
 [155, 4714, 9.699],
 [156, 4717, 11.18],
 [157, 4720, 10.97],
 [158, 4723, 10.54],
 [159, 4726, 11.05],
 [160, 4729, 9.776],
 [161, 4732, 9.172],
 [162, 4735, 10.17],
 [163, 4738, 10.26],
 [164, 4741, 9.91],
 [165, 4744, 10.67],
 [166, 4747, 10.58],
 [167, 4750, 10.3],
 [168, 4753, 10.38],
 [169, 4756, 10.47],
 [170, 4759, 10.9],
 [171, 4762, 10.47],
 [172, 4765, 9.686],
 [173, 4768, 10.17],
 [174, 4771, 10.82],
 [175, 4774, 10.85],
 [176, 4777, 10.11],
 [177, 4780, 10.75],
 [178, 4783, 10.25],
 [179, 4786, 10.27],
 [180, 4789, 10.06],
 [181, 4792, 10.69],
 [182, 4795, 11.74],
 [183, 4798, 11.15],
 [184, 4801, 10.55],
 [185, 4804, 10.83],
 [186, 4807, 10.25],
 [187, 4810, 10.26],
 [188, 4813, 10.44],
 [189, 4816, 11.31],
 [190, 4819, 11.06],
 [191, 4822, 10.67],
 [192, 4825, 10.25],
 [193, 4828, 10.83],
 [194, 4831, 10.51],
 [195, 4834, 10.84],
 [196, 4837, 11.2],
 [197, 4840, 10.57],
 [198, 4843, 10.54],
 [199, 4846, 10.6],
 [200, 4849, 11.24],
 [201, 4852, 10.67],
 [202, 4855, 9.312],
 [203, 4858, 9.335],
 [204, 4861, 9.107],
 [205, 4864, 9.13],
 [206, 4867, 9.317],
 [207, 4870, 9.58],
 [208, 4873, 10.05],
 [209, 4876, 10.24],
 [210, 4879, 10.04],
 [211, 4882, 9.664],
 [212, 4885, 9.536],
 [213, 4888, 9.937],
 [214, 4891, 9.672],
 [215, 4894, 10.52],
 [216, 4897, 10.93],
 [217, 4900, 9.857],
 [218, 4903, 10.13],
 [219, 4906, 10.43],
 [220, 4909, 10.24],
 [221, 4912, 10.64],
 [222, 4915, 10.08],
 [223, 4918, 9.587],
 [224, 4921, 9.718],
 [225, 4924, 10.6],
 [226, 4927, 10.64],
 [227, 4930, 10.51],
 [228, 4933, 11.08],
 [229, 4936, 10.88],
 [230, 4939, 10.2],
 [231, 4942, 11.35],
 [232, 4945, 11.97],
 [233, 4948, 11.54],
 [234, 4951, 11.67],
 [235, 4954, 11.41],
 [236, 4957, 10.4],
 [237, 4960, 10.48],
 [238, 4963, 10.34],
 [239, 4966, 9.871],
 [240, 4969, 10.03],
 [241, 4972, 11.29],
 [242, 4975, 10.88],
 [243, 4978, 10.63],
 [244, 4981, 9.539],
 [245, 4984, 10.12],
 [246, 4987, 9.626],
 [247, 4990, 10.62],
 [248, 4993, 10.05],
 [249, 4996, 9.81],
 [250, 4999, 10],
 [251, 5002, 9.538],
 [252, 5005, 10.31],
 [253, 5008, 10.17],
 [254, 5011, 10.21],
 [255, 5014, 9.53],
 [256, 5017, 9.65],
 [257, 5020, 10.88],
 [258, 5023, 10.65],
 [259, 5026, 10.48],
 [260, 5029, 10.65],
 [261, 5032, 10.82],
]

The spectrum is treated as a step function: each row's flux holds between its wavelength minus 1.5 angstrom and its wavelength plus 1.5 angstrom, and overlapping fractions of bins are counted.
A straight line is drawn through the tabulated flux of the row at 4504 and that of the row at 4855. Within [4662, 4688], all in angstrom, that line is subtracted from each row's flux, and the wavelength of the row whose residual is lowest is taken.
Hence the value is 4669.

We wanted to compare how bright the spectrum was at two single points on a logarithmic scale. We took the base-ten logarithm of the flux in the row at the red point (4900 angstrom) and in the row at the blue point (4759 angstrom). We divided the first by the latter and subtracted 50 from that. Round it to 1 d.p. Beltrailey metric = -49.0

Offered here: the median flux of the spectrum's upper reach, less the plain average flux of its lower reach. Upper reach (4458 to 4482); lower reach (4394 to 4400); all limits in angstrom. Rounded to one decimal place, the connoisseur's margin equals 1.3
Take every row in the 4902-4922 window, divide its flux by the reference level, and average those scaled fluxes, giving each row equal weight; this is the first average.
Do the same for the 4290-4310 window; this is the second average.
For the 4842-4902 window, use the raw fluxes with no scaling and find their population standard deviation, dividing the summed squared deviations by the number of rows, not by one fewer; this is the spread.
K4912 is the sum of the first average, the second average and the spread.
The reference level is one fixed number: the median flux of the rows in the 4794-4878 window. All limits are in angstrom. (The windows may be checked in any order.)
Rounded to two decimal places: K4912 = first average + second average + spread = 2.10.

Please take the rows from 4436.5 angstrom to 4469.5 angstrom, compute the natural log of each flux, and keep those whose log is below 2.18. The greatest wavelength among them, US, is 4462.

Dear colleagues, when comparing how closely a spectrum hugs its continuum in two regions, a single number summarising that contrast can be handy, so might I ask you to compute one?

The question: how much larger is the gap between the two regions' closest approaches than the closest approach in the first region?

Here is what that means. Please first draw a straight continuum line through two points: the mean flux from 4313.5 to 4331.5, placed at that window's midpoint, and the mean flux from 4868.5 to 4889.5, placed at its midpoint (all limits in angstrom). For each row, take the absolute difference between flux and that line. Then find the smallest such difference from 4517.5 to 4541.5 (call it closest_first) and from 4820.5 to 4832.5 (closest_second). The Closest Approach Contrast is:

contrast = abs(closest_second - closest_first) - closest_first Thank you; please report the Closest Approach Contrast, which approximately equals 0.47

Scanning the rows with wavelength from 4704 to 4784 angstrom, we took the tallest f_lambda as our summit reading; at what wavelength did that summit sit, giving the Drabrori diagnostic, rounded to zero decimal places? 4717 angstrom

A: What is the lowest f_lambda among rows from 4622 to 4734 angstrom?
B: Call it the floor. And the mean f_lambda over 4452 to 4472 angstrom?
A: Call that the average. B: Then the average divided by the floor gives 0.99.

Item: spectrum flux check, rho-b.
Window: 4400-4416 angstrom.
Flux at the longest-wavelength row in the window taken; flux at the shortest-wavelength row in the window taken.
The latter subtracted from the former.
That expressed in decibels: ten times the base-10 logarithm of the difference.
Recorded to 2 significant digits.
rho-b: -30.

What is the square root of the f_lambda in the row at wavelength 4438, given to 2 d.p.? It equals 2.97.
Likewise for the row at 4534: 3.04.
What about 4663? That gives 3.20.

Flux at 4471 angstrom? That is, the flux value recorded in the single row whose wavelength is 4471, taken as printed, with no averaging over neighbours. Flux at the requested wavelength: 9.359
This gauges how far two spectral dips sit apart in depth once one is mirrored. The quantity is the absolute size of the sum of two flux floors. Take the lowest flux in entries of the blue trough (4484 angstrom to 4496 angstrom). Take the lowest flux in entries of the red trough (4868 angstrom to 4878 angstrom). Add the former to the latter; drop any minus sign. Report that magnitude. 18.7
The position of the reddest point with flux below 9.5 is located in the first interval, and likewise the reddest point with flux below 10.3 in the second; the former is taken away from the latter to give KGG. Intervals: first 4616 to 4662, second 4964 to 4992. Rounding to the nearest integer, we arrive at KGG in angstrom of 333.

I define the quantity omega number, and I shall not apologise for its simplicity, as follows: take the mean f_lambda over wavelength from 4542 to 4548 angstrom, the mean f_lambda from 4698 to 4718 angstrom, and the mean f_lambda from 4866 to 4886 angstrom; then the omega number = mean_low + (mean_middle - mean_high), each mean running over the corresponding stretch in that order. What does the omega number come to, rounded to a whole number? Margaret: 10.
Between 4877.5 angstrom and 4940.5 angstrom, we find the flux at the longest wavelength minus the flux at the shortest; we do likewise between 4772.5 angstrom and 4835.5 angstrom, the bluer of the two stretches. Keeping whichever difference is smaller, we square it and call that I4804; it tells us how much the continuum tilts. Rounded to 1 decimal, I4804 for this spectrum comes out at 0.0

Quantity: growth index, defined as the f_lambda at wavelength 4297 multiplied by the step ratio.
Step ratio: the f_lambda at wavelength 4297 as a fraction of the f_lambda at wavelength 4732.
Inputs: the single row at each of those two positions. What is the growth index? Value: 4.2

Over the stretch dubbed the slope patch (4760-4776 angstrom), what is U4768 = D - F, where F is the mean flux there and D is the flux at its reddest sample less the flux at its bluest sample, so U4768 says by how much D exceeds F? -10.0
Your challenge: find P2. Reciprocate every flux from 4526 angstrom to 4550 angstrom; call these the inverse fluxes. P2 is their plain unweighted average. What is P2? 0.107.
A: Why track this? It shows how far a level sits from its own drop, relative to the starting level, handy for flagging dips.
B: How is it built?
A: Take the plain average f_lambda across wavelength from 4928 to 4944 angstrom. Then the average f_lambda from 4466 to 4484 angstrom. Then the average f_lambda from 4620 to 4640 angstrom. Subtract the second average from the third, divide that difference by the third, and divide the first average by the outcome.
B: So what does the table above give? 107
